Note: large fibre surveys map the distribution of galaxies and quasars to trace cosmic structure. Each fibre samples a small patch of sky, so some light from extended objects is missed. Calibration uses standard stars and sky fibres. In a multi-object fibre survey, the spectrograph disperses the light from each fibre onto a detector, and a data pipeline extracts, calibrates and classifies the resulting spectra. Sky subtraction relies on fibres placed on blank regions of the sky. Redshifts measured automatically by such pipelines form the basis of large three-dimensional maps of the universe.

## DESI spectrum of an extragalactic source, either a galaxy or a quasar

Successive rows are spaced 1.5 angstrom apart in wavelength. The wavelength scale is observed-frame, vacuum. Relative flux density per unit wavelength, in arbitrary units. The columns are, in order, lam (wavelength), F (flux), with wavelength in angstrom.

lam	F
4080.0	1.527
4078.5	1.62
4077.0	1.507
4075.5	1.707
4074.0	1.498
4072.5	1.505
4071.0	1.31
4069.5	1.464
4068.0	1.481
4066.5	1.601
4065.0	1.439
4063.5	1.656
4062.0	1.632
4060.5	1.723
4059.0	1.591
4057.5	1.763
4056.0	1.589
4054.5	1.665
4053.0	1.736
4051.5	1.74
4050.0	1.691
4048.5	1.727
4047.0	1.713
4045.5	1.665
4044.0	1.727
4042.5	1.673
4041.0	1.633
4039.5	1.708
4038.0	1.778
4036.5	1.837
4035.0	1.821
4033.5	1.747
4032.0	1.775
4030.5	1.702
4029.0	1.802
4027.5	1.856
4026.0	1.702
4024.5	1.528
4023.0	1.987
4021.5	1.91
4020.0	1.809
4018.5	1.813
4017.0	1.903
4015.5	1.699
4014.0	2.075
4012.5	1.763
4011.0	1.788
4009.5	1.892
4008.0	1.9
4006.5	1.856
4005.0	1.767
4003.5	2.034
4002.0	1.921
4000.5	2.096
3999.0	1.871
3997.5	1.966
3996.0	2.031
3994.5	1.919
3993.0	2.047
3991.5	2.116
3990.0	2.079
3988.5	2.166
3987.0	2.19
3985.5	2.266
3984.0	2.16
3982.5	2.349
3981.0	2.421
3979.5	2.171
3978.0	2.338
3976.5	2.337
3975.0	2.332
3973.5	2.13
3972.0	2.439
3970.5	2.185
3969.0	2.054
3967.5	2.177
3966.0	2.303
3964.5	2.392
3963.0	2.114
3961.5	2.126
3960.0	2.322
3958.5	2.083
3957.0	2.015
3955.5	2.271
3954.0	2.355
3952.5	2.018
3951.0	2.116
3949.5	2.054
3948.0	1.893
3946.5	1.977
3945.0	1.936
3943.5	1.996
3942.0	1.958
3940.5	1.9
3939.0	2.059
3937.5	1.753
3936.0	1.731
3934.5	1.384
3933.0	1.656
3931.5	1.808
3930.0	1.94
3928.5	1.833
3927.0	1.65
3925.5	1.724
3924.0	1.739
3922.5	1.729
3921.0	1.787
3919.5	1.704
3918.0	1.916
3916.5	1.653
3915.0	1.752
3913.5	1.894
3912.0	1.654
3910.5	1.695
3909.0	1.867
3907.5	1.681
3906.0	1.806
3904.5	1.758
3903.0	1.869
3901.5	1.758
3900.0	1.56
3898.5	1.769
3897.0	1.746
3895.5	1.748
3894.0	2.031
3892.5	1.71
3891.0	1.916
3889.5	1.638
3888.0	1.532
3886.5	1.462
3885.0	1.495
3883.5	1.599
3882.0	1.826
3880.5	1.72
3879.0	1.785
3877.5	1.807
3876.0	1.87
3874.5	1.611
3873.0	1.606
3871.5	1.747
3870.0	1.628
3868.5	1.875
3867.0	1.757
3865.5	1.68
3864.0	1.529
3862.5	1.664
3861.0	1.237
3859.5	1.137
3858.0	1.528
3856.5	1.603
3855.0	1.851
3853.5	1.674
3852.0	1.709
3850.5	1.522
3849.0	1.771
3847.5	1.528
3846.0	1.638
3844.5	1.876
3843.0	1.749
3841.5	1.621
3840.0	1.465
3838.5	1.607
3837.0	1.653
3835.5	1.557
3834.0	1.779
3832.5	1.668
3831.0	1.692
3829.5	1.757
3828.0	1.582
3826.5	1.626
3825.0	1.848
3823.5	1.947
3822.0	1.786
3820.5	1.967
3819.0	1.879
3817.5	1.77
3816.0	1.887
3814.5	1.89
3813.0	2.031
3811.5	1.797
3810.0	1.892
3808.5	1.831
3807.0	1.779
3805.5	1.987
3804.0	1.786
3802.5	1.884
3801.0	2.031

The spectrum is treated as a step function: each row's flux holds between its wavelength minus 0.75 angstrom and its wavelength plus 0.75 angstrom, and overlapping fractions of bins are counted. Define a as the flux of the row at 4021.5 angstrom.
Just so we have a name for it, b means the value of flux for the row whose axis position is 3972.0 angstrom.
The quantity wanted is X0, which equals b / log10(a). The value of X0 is 8.7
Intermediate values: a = 1.91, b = 2.439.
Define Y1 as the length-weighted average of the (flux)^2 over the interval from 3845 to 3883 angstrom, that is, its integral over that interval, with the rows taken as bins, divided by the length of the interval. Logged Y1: 2.76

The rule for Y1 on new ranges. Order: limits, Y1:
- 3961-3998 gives 4.83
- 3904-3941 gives 3.12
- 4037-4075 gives 2.67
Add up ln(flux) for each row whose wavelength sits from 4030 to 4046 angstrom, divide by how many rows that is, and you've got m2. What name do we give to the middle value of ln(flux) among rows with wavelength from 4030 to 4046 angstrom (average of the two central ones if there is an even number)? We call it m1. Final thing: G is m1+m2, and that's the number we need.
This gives 1.10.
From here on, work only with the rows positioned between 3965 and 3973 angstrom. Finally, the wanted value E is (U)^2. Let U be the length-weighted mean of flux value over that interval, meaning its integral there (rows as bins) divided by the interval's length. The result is 5.0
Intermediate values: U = 2.23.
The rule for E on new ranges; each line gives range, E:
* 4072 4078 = 2.4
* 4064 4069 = 2.3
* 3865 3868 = 3.0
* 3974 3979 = 5.4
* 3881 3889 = 2.5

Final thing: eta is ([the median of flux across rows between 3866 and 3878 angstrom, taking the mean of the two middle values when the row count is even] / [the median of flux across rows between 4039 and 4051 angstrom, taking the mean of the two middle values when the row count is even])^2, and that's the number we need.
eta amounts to 1.06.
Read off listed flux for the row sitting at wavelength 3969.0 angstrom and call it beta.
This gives 2.054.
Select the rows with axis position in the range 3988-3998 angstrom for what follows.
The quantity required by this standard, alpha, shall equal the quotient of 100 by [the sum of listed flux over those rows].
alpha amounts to 7.0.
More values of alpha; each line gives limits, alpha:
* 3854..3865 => 9.5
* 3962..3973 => 6.4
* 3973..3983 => 6.2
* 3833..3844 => 8.7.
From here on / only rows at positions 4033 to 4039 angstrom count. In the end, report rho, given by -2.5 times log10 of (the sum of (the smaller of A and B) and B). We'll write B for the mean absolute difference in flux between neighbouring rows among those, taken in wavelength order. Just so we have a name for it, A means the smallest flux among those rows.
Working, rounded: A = 1.747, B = 0.05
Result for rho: 2.51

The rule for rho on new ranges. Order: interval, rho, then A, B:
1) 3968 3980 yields 1.29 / 2.054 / 0.15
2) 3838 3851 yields 1.15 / 1.465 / 0.17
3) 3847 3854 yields 1.12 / 1.522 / 0.18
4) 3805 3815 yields 1.45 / 1.779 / 0.13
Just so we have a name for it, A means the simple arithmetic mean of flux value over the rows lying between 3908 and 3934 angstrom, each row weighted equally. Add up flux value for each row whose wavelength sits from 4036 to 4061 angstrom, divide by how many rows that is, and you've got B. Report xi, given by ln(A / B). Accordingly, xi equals 0.04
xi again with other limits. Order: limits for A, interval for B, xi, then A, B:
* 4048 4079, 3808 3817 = -0.16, 1.60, 1.89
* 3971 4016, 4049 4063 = 0.21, 2.07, 1.68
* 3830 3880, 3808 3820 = -0.13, 1.65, 1.87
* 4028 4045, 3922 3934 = -0.01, 1.75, 1.76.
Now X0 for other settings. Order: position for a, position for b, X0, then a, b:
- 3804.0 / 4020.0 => 7.2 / 1.786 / 1.809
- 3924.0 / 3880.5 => 7.2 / 1.739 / 1.72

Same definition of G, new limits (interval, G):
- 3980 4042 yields 1.28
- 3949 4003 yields 1.53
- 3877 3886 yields 1.09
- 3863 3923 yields 1.10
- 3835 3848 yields 0.97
